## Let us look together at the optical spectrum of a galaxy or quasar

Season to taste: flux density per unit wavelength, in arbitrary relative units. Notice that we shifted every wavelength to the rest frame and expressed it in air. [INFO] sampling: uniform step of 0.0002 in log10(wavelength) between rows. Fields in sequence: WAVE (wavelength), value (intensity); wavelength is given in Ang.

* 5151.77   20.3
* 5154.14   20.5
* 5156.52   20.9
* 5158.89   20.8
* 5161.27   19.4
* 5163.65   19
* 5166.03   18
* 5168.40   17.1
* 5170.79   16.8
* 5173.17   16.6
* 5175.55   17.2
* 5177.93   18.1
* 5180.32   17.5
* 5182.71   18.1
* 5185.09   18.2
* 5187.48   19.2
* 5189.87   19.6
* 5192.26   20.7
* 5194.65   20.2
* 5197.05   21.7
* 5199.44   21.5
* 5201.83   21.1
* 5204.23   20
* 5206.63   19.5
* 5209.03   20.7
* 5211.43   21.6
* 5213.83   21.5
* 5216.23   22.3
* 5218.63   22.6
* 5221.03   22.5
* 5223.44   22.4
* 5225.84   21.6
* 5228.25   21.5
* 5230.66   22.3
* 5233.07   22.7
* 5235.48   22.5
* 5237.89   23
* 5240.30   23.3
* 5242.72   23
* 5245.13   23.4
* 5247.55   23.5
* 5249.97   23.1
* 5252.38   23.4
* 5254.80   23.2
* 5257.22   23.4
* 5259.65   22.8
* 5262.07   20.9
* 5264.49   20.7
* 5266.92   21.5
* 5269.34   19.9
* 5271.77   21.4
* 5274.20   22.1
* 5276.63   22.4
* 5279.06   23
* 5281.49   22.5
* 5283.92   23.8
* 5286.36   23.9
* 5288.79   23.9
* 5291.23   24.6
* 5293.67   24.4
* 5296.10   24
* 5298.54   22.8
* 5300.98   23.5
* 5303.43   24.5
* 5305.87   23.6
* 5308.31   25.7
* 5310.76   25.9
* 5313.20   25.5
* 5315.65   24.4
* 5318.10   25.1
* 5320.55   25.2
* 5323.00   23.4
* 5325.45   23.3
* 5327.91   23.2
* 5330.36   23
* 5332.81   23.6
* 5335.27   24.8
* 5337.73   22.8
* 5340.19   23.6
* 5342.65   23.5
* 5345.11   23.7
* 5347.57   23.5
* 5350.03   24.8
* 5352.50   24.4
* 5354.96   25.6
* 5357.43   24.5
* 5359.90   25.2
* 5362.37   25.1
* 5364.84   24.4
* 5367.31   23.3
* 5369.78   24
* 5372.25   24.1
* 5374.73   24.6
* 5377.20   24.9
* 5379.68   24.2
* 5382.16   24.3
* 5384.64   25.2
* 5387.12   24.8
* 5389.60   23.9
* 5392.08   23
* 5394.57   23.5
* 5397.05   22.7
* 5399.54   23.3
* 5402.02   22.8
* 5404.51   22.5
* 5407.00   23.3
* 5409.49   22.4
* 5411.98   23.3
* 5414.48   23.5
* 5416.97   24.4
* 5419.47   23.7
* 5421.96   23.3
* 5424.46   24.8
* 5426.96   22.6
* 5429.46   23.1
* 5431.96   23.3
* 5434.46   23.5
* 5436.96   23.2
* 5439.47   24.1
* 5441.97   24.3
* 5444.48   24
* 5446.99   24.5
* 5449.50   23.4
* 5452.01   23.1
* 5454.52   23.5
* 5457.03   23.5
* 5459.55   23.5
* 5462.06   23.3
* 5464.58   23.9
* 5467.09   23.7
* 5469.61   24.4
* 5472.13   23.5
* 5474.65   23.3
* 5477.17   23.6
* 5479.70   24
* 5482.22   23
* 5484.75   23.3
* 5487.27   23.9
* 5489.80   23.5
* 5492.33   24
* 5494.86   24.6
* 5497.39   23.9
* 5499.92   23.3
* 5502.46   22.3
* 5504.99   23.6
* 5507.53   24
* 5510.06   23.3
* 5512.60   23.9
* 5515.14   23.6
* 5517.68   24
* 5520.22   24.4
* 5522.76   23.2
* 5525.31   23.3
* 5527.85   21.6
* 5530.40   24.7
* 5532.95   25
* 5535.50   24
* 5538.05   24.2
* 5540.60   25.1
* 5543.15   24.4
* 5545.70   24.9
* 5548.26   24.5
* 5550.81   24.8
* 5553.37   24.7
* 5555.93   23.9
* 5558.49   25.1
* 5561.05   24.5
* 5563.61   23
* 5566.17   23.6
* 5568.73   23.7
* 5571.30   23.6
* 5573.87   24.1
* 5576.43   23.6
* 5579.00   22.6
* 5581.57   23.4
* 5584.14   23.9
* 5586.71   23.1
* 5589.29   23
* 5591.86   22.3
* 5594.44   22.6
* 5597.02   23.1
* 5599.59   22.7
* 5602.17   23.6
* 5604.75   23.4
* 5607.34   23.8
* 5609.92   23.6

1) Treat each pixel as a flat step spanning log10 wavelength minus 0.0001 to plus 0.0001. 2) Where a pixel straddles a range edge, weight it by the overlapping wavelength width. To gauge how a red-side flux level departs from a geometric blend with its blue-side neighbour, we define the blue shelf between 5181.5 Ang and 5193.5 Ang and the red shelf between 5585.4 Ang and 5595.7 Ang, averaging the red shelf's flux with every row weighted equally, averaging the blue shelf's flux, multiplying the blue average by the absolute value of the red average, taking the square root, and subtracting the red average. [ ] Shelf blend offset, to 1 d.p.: -1.9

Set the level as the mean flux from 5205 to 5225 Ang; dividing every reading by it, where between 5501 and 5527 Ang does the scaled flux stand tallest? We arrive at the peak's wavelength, 5520.22 Ang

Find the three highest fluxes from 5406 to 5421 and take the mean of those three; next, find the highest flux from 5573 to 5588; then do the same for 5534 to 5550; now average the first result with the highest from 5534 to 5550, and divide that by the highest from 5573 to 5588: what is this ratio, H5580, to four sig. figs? 1.016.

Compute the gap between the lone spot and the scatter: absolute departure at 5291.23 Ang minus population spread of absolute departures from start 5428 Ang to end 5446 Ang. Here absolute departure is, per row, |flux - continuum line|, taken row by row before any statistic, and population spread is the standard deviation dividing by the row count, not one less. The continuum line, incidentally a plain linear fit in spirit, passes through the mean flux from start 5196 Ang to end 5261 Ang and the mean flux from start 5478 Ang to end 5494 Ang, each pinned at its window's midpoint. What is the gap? 1.7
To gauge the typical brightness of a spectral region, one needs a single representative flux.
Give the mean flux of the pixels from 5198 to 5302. 22.4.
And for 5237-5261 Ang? 23.2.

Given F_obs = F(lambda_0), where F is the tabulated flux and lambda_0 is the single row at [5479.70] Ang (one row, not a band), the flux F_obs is 24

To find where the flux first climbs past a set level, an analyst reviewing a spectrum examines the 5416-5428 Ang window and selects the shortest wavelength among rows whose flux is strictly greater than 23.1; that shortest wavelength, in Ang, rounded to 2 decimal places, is 5416.97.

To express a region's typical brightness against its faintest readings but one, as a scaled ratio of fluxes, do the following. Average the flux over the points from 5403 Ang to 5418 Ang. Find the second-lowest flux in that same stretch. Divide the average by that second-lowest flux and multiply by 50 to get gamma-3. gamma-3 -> 51.6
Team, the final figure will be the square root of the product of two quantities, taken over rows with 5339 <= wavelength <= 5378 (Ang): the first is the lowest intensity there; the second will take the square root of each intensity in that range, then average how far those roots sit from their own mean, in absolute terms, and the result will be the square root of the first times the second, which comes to 1.16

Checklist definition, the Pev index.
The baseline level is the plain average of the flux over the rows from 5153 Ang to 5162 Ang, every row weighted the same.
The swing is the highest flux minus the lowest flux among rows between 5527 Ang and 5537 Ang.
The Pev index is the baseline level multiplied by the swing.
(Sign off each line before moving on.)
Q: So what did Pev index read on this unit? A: 69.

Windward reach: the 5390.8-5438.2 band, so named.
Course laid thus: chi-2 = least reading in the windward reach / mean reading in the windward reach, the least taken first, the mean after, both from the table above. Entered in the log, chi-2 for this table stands 0.962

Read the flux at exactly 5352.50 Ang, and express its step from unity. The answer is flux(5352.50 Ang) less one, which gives 23.4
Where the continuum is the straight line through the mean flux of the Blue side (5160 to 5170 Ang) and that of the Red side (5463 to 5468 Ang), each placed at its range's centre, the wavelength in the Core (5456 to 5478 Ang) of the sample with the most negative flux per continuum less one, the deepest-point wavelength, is 5474.65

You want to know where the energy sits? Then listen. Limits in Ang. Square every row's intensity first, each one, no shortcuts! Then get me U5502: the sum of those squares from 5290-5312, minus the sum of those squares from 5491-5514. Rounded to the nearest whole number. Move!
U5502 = 298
